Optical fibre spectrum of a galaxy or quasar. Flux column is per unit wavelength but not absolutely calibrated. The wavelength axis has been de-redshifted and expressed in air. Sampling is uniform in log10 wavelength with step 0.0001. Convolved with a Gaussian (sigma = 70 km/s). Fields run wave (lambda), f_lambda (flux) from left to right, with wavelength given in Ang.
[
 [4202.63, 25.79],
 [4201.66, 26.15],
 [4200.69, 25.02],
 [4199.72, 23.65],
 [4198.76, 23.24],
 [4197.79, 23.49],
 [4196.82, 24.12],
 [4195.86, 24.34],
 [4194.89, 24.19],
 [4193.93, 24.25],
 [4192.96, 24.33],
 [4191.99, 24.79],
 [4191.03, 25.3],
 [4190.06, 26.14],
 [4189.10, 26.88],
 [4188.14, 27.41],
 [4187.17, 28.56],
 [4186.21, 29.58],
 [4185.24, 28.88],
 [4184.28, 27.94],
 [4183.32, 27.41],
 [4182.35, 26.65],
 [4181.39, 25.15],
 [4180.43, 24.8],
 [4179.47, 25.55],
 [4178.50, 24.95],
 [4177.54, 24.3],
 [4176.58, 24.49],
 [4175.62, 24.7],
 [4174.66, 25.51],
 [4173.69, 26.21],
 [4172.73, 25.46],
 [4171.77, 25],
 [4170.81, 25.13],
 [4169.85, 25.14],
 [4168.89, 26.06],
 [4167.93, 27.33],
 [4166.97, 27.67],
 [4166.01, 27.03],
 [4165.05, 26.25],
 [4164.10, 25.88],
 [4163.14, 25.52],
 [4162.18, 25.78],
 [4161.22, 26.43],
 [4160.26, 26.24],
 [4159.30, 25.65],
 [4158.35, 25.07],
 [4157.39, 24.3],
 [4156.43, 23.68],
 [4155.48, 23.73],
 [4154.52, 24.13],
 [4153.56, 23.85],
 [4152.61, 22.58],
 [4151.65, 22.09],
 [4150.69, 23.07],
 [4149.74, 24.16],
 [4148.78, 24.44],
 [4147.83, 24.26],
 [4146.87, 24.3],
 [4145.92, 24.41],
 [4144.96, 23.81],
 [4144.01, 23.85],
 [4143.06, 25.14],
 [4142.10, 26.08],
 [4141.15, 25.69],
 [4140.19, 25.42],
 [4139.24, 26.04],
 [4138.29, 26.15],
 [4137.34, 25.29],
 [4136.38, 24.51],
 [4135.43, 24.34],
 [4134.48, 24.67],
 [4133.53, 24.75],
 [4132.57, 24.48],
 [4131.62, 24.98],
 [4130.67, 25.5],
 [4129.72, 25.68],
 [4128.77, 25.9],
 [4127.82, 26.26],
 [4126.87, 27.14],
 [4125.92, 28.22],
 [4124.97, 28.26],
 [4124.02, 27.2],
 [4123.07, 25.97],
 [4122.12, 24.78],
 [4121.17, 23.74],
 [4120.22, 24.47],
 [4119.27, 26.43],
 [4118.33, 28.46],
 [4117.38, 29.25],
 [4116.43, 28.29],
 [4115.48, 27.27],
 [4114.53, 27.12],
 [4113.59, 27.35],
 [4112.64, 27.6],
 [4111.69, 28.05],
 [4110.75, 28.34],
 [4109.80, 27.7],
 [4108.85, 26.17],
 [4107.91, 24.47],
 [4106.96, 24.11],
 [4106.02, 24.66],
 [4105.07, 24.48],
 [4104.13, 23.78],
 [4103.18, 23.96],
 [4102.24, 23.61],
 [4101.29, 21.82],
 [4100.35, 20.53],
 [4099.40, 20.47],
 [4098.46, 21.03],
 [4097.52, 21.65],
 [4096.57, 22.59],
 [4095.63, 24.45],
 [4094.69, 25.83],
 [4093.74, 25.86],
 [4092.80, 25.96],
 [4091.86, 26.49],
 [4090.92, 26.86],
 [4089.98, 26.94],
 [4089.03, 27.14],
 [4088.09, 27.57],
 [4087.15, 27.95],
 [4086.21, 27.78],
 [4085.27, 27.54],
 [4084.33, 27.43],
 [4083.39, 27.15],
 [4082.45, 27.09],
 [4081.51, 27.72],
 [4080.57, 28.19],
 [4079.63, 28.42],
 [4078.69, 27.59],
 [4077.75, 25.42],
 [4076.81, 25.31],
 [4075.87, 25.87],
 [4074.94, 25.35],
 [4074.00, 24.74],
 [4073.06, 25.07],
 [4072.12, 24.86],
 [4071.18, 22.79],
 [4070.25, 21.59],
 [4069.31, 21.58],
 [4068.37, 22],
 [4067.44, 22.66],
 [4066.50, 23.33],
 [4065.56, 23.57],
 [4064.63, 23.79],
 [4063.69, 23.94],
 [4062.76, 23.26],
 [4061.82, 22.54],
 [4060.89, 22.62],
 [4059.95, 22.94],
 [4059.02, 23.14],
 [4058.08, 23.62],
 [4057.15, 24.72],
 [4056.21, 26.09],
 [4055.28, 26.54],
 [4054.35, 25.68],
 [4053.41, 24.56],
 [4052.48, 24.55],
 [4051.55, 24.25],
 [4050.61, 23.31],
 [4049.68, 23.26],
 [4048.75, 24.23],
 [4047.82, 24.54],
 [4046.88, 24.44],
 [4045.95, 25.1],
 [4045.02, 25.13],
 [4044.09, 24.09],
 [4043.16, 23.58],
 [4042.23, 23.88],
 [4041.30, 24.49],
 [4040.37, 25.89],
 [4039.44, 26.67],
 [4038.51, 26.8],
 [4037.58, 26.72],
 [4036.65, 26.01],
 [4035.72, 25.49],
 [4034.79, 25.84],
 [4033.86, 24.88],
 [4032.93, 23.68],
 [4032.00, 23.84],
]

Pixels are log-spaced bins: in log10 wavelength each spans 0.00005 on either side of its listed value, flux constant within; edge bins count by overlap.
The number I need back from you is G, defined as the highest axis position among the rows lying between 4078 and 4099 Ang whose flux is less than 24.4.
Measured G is 4098.46 Ang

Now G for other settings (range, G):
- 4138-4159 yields 4157.39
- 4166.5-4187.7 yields 4177.54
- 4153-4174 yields 4157.39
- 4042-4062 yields 4061.82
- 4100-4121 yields 4106.96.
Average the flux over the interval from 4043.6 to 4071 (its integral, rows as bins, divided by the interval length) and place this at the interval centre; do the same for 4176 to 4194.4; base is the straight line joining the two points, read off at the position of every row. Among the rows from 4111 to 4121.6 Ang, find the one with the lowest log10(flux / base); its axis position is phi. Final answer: 4121.17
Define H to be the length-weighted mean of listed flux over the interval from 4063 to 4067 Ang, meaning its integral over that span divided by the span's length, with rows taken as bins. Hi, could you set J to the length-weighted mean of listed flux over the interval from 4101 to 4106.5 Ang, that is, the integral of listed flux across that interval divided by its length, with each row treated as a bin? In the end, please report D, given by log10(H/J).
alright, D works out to -0.003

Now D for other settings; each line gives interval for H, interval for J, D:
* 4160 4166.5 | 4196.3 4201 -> 0.040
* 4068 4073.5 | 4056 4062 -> -0.012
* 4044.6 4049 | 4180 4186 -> -0.038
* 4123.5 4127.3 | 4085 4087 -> -0.001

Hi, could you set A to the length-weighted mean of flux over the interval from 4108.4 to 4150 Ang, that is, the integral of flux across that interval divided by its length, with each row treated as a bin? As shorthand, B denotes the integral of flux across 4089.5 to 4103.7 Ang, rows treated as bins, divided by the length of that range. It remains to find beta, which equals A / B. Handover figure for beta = 1.09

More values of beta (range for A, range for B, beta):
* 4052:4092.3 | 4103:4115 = 0.97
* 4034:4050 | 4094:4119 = 1.00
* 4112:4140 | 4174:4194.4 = 1.01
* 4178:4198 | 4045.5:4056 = 1.05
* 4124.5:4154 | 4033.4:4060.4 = 1.01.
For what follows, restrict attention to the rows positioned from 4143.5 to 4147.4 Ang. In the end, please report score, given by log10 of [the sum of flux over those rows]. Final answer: 1.98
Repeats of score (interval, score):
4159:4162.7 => 2.02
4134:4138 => 1.99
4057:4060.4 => 1.98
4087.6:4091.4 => 2.04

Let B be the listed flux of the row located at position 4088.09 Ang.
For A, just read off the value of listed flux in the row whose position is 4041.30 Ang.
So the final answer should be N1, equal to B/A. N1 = 1.13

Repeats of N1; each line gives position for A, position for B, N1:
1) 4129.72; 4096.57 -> 0.88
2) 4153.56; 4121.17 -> 1.00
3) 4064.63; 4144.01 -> 1.00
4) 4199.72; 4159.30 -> 1.08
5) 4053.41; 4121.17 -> 0.97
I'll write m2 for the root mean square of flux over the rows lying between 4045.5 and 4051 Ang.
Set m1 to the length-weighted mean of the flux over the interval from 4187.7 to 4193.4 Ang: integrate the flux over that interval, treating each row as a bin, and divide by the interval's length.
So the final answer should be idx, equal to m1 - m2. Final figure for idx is 1.7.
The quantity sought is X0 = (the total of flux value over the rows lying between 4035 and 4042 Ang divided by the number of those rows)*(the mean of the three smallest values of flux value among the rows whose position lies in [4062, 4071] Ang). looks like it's 565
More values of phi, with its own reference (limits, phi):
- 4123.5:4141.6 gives 4135.43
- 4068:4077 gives 4070.25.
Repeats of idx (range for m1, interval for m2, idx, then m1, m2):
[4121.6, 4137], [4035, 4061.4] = 1.0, 25.8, 24.8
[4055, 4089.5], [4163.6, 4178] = -0.7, 25.1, 25.8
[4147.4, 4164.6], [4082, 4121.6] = -1.3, 24.5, 25.8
